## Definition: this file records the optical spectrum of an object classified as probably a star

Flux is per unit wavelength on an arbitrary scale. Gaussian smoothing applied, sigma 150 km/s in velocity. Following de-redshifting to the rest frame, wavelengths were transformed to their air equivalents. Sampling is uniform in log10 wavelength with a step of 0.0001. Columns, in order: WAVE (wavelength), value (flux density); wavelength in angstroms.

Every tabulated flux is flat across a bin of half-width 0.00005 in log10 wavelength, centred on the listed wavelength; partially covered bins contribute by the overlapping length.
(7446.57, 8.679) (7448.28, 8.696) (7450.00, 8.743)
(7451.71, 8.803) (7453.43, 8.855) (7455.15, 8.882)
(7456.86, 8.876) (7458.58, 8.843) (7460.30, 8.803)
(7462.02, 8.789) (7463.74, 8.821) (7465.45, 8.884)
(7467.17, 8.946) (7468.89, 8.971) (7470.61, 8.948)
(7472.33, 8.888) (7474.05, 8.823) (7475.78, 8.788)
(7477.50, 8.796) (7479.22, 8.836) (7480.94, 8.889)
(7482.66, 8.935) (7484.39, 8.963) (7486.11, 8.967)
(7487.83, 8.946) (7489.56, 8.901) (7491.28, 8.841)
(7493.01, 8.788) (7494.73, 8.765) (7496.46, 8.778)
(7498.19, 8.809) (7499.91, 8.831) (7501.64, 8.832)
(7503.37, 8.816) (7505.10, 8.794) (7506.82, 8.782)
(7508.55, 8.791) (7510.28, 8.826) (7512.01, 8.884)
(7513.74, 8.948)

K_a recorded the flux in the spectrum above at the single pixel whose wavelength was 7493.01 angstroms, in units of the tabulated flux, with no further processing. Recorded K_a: 8.788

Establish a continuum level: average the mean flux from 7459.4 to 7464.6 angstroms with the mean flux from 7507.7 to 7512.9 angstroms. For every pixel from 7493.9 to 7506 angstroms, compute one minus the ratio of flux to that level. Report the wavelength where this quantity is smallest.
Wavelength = 7501.64 angstroms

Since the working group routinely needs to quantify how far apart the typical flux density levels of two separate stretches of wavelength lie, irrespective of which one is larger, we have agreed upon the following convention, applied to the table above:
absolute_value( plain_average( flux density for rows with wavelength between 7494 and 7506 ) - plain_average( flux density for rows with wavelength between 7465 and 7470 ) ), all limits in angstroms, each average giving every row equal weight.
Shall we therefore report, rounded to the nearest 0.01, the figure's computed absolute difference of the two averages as 0.13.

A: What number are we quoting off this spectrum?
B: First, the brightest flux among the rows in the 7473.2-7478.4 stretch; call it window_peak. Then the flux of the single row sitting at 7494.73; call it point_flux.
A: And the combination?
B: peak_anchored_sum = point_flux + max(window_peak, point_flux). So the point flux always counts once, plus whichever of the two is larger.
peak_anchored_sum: 17.59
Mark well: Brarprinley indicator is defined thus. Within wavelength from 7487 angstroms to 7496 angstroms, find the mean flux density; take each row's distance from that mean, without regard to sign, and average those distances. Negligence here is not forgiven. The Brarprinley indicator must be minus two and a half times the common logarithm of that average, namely 3.05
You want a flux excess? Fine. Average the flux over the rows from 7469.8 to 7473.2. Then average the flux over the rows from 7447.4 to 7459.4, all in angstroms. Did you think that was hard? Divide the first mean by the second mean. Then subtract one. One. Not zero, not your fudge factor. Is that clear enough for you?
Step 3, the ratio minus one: 0.012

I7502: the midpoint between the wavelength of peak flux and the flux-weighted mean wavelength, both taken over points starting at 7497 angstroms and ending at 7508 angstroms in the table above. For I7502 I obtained 7502.1 angstroms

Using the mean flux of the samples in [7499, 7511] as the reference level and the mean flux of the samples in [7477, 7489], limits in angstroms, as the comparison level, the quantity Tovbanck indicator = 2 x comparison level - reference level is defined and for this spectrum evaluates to 9.00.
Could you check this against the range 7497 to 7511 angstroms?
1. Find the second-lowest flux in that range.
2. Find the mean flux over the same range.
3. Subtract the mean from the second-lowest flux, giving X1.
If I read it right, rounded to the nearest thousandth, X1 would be -0.019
